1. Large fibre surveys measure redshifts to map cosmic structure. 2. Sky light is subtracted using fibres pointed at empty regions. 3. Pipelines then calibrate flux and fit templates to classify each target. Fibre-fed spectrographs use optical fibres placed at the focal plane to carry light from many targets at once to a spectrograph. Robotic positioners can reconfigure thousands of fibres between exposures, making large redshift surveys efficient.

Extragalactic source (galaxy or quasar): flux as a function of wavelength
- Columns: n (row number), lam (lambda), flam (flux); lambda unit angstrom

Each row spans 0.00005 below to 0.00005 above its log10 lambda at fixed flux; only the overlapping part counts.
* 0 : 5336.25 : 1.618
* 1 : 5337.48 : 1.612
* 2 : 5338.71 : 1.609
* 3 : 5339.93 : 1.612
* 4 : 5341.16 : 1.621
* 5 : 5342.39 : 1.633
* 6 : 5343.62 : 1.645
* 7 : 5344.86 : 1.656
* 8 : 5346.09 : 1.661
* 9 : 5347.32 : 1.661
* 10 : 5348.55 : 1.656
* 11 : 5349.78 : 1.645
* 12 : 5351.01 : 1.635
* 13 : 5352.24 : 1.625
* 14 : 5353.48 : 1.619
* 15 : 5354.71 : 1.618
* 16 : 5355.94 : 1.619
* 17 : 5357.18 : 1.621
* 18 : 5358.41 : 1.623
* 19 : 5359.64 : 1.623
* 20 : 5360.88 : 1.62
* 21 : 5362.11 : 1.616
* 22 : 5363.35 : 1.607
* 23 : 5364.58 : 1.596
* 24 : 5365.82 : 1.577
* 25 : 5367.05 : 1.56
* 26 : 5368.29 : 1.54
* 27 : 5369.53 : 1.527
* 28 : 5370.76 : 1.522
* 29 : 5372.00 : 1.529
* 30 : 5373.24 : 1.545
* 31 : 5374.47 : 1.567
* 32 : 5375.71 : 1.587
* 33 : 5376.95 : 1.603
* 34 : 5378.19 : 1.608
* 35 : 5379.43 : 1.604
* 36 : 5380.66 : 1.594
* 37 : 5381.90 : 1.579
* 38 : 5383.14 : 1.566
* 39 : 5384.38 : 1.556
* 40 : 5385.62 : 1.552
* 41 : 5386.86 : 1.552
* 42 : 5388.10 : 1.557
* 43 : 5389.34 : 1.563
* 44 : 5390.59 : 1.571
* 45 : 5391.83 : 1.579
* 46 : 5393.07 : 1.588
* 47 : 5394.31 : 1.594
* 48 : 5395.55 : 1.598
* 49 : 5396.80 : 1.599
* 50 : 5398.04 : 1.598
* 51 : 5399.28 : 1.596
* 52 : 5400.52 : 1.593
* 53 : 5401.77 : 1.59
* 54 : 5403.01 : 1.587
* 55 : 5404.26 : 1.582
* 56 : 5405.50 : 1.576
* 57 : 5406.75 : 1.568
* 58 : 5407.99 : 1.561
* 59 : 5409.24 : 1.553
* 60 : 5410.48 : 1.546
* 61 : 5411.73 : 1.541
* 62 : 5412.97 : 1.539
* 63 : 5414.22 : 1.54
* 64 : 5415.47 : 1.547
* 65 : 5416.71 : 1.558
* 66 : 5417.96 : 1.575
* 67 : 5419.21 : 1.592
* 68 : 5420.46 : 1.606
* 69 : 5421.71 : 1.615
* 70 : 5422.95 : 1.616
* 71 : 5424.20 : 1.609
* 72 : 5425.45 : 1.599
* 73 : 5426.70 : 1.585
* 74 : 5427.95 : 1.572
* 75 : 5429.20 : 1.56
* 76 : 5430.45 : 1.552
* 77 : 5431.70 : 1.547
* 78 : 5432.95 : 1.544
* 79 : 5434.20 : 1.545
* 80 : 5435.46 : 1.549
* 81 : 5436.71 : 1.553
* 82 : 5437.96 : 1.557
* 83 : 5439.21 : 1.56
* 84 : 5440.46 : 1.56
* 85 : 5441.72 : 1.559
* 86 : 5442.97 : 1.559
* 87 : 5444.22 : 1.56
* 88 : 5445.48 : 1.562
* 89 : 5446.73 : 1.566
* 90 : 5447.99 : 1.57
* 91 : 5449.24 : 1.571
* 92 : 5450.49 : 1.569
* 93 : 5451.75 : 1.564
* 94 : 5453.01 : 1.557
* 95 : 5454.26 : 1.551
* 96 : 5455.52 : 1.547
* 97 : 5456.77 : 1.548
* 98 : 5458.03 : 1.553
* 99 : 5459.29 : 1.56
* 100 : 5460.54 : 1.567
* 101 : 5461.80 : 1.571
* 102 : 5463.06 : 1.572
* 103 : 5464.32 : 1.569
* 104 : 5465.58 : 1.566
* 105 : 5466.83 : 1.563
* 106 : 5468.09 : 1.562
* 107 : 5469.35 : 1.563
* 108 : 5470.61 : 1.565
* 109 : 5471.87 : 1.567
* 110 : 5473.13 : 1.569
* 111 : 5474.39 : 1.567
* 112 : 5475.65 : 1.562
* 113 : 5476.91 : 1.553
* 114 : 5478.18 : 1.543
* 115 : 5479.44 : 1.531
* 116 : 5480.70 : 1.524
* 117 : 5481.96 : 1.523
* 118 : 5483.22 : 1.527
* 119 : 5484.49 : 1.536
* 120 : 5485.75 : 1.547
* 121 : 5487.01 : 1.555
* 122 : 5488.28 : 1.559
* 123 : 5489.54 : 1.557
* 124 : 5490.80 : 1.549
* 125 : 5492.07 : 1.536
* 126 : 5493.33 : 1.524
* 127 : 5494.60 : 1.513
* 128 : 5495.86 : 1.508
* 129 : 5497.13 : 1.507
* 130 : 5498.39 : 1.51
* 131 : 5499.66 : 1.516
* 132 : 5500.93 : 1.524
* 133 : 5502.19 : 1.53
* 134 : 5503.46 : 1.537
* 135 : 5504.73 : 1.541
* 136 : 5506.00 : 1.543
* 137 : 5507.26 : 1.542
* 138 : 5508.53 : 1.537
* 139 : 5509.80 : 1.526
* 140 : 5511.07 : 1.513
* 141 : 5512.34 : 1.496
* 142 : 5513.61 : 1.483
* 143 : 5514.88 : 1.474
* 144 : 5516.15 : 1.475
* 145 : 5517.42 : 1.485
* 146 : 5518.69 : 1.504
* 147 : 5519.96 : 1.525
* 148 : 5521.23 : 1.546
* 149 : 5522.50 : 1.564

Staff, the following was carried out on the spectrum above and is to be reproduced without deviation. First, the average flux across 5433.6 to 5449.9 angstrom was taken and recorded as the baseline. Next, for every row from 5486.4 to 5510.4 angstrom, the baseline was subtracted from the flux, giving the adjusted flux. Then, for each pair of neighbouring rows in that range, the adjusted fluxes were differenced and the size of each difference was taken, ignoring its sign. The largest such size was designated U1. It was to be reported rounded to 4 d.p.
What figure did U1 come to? 0.0130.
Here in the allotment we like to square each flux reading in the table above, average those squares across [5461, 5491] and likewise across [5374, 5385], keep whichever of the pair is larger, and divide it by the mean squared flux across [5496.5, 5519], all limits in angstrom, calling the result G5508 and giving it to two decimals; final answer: 1.10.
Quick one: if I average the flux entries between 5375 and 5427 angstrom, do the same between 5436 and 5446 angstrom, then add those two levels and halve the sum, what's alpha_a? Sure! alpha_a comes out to 1.57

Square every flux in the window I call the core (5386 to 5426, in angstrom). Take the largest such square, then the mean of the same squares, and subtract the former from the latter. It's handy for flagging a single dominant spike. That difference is -0.122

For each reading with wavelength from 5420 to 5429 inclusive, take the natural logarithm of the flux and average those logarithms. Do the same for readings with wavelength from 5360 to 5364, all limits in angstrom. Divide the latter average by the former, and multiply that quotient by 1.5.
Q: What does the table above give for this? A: 1.53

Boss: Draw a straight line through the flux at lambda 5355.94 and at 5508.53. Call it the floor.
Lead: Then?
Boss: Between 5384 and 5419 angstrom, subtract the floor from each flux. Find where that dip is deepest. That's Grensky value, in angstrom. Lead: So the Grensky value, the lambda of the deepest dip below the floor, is 5385.62 angstrom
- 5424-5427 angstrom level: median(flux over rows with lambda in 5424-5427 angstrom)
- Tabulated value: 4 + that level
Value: 5.60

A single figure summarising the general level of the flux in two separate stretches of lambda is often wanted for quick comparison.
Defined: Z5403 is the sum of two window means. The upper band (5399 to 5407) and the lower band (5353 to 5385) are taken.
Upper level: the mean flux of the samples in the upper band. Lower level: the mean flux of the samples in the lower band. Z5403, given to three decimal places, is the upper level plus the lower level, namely 3.170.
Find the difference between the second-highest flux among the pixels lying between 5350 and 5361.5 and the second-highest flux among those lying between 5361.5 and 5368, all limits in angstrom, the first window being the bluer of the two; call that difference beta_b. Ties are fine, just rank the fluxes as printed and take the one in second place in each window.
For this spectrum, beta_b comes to 0.018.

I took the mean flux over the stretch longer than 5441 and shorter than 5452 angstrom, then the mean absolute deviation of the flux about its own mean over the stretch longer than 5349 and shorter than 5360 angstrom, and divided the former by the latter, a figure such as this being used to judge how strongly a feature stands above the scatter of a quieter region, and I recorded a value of 240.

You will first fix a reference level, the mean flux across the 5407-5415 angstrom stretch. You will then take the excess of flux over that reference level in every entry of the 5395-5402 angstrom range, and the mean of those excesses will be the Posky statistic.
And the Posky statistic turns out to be 0.05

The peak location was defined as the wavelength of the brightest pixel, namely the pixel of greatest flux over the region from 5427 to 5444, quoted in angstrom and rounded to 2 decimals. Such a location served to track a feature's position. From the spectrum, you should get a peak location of 5427.95 angstrom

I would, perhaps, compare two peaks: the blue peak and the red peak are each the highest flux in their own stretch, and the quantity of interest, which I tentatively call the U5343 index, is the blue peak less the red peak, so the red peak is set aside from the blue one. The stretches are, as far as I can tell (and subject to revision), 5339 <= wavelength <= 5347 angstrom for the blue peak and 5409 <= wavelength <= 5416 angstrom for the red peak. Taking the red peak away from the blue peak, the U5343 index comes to 0.108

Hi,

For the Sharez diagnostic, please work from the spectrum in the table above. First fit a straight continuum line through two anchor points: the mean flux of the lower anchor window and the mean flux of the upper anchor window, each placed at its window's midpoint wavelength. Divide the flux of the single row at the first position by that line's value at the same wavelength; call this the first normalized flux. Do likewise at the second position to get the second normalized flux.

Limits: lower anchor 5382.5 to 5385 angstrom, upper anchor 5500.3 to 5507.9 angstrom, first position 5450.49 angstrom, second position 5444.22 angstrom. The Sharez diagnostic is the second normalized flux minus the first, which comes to -0.01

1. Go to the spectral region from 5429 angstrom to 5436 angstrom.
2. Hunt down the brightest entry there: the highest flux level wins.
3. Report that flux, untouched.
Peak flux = 1.56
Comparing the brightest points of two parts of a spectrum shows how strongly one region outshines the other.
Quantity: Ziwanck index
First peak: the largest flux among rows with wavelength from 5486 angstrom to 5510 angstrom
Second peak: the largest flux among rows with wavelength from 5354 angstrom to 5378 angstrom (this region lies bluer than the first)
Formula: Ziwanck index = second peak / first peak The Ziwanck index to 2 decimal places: 1.04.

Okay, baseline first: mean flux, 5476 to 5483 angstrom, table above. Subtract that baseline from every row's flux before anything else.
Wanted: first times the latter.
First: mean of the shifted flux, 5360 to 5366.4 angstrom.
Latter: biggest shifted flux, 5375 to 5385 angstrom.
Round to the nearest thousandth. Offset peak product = 0.005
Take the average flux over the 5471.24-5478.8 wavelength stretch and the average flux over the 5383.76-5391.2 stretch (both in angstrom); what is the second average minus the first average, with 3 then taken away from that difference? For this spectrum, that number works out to -3.00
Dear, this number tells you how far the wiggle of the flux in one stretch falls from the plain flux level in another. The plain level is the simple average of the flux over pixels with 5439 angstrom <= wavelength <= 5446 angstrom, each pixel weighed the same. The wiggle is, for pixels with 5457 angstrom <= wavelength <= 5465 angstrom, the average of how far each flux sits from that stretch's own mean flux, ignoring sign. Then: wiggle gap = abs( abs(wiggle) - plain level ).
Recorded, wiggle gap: 1.55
